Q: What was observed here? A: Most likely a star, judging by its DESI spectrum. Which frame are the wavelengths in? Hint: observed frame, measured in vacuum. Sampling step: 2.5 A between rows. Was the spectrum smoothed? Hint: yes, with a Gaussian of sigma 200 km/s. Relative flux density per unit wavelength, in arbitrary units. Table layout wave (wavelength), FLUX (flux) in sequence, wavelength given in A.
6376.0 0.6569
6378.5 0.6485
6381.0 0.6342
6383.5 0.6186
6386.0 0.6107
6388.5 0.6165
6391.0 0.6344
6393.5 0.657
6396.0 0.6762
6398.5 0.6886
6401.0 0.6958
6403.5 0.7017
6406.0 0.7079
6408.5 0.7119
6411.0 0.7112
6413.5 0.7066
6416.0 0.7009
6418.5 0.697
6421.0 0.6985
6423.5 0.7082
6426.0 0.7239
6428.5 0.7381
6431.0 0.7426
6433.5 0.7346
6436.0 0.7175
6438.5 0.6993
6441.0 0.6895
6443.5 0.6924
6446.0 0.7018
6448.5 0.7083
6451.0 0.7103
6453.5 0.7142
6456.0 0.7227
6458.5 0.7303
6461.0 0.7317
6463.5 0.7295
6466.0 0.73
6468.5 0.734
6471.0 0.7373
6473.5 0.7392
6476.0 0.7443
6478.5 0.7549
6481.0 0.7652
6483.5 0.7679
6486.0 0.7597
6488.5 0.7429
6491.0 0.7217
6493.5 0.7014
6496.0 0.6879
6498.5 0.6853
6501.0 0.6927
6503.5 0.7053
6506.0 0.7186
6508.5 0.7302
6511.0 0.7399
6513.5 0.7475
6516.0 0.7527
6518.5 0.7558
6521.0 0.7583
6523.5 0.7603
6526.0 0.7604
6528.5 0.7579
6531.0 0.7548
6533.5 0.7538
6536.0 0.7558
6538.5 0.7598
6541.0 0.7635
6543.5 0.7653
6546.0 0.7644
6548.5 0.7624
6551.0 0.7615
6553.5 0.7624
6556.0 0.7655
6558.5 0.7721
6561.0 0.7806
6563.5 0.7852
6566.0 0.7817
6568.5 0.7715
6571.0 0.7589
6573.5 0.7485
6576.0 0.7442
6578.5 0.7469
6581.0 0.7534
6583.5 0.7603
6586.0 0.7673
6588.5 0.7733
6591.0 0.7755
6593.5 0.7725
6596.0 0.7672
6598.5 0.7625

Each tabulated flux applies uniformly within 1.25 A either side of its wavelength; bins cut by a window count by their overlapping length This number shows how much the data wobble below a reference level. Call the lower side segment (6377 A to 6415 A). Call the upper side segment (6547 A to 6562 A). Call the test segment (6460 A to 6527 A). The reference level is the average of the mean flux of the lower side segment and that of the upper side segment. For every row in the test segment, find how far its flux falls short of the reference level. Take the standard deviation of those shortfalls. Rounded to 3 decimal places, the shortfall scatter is 0.024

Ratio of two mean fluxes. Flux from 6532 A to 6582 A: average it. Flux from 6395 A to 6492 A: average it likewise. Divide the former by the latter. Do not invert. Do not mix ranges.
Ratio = 1.06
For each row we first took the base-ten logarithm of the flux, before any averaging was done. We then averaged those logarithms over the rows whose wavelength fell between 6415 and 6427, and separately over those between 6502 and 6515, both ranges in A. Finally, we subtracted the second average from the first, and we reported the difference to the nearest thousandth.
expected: -0.014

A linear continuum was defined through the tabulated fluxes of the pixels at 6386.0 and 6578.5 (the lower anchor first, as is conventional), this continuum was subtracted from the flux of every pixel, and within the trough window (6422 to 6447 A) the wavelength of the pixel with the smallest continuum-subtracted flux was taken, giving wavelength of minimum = 6441.0 A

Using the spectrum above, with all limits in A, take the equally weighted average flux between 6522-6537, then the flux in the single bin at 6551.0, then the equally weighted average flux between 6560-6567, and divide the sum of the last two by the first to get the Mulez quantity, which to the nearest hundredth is 2.04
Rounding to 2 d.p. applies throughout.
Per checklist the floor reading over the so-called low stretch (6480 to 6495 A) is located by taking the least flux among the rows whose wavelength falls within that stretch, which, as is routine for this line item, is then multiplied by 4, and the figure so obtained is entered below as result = 2.81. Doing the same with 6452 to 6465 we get 2.86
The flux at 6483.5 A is 0.7679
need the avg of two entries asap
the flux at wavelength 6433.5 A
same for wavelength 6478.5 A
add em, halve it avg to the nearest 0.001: 0.745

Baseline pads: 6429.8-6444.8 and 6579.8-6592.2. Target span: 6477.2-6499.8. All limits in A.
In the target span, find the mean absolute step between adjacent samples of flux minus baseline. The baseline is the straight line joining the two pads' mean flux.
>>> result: 0.012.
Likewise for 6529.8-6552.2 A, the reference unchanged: 0.002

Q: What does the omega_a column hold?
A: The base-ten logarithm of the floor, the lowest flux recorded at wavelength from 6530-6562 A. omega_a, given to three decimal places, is -0.123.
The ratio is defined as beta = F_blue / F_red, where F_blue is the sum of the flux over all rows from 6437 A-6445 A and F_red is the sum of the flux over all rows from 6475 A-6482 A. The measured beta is 0.92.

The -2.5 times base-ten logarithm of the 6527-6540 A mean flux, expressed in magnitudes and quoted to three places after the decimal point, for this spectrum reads 0.303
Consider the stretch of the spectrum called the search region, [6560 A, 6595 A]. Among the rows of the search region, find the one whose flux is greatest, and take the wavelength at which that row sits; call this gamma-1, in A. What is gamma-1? 6563.5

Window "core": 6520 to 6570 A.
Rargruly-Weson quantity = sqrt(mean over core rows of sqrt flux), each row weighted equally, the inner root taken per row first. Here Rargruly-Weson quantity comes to 0.935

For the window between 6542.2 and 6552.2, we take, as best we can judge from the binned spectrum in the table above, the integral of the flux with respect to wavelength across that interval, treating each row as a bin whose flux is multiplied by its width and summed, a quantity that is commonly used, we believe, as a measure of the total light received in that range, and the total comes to 7.6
